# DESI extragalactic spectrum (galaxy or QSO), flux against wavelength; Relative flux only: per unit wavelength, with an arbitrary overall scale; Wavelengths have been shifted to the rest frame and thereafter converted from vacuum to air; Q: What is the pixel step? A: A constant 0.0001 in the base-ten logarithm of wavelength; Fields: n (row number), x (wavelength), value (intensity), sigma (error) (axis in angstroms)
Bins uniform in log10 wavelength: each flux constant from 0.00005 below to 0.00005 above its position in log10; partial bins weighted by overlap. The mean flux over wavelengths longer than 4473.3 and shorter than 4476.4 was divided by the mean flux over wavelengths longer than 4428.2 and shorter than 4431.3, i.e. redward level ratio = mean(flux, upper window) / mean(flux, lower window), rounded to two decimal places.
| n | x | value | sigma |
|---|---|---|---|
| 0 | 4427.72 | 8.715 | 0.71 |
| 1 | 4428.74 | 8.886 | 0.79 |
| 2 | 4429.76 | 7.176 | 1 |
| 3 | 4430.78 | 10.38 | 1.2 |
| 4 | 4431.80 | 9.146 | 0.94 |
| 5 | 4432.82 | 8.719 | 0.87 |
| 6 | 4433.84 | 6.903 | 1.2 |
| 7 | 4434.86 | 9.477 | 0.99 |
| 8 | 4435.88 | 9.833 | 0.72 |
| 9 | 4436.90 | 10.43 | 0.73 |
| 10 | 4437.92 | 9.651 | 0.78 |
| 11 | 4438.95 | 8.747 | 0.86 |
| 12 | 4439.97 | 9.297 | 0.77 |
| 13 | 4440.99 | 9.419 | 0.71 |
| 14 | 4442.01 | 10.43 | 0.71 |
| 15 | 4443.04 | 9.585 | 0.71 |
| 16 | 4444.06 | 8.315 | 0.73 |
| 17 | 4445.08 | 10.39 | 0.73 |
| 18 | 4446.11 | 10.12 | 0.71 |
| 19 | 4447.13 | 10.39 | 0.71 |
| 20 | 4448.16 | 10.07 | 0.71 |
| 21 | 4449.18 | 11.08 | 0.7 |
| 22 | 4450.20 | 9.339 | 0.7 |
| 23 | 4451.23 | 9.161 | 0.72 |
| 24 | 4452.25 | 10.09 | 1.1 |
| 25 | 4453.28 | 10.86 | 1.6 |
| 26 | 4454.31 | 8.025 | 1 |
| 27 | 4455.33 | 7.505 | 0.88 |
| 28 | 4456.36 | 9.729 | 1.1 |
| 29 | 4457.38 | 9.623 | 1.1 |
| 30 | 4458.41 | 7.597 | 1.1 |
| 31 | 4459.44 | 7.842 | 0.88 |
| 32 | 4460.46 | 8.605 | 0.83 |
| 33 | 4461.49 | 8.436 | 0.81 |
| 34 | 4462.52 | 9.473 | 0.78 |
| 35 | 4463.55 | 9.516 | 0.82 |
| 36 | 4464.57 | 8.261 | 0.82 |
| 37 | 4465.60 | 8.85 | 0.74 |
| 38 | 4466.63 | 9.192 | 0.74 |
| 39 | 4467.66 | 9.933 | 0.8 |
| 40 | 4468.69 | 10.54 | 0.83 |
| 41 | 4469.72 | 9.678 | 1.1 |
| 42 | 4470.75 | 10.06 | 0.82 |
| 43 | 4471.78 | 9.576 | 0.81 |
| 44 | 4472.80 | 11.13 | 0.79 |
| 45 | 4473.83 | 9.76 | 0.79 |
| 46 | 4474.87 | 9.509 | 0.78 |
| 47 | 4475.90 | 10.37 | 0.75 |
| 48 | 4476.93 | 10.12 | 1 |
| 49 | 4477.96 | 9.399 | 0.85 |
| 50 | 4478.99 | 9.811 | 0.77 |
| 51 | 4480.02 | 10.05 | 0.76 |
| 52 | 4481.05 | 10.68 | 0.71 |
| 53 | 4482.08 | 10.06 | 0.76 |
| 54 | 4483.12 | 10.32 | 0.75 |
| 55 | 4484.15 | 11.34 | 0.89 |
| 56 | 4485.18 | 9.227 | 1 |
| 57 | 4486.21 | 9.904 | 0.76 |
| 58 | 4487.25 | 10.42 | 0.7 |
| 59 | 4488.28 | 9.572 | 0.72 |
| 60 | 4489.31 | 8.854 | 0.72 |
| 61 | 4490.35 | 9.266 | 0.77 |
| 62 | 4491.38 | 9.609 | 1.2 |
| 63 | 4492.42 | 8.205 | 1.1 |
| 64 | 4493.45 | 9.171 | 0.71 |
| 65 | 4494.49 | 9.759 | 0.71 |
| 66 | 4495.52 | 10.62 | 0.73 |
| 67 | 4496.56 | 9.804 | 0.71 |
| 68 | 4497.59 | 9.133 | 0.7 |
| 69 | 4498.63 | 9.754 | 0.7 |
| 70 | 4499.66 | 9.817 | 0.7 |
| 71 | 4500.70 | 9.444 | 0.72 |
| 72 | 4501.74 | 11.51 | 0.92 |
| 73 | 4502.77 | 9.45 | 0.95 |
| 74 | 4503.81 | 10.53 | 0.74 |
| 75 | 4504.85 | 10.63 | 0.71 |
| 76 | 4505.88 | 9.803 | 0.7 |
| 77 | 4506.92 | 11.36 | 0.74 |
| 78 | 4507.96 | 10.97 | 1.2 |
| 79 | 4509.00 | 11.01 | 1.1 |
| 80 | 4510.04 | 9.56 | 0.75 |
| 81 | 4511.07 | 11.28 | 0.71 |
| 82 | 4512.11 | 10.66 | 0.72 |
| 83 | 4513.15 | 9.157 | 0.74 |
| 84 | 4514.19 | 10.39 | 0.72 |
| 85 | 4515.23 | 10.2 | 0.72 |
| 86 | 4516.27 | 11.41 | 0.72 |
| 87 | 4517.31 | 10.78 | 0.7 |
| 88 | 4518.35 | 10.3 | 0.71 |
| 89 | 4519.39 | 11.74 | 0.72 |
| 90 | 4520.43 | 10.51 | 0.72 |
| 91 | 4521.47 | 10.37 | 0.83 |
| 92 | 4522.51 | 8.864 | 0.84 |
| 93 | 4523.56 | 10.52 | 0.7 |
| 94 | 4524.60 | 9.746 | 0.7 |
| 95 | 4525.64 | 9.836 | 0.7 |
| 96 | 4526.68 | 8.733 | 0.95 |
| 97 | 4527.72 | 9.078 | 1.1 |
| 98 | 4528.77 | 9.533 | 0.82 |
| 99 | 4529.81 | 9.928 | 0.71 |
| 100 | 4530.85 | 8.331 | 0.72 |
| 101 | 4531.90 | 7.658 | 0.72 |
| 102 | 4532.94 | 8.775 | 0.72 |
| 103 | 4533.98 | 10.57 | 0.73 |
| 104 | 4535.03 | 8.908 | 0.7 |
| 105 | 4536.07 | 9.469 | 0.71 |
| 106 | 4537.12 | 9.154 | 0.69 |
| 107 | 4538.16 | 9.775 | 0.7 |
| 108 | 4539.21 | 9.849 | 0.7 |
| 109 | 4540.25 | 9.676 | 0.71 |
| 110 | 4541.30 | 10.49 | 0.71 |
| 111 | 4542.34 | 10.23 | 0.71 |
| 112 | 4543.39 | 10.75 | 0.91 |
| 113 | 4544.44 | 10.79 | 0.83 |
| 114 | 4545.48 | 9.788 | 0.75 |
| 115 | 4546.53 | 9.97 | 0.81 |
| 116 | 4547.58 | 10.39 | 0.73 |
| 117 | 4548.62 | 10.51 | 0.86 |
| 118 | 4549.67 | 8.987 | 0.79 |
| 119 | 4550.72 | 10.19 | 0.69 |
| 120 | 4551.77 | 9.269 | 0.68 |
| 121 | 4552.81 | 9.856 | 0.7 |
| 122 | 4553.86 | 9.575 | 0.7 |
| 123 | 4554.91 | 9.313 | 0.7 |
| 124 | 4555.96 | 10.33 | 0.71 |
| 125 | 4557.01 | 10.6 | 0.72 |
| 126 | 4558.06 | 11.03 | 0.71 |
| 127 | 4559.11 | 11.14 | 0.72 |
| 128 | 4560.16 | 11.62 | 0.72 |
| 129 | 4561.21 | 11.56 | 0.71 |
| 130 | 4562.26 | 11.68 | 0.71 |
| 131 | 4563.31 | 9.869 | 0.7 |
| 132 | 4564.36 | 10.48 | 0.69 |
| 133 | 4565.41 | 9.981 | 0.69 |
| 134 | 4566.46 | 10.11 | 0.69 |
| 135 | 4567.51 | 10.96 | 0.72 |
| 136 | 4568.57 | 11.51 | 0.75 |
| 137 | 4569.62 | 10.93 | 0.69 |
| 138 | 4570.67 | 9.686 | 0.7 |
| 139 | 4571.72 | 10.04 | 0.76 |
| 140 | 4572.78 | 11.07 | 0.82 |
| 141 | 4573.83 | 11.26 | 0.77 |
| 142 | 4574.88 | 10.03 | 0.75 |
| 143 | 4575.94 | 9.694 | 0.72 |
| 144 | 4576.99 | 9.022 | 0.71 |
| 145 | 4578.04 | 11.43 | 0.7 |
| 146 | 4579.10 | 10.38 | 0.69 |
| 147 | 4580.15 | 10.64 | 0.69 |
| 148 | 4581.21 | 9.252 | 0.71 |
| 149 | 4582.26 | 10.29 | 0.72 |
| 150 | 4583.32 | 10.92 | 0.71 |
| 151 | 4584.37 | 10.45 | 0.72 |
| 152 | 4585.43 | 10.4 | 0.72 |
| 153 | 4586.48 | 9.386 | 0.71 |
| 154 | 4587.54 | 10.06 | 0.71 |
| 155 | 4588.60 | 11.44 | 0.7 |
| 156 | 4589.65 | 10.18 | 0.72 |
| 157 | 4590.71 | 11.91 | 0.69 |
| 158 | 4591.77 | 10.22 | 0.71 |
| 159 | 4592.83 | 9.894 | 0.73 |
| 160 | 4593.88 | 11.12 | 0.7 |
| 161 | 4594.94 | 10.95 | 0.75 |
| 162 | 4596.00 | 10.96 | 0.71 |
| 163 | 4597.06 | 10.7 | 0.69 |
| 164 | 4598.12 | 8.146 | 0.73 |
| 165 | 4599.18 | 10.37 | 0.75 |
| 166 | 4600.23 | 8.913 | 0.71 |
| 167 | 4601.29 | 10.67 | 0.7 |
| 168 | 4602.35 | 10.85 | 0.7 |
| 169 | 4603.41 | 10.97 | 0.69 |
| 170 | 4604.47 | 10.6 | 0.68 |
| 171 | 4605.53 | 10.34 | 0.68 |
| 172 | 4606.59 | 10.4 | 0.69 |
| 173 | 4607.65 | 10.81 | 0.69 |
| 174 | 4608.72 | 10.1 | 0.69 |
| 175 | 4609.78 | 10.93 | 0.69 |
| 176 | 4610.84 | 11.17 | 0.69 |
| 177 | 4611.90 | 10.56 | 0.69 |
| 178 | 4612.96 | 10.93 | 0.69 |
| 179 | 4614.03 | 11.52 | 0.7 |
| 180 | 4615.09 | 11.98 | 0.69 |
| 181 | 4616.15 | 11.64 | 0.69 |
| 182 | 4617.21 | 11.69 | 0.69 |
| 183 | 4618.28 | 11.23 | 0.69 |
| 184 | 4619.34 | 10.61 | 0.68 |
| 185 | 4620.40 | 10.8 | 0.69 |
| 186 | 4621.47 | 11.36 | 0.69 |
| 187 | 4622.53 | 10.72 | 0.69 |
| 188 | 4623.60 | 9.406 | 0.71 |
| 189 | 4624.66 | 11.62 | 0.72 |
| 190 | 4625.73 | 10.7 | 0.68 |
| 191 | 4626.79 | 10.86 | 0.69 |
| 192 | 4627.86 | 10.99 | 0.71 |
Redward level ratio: 1.12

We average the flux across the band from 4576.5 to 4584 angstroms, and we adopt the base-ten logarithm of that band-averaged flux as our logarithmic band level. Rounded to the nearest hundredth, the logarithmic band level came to 1.01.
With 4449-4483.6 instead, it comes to 0.98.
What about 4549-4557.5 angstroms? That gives 0.99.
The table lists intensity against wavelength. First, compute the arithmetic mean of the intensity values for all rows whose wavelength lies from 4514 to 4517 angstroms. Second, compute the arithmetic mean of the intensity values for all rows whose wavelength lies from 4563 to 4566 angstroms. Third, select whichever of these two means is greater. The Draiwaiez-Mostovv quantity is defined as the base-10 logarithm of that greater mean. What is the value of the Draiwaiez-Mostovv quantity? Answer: 1.03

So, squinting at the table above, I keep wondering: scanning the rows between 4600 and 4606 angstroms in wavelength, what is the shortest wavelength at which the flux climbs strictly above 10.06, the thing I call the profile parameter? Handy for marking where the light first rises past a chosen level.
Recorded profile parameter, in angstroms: 4601.29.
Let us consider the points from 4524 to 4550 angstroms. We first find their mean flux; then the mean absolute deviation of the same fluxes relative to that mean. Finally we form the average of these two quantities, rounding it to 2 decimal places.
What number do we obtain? 5.13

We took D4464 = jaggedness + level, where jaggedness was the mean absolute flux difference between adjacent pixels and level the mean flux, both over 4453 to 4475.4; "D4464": 10.1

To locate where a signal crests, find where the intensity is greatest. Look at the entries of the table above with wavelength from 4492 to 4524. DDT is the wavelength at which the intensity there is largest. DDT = 4519.39 angstroms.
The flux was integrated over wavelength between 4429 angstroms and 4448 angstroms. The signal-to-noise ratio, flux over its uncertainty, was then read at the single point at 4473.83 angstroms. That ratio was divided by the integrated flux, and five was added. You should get 5.07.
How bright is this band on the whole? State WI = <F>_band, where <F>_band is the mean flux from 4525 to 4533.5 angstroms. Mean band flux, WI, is 9.0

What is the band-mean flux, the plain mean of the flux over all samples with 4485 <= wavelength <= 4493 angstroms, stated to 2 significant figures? 9.4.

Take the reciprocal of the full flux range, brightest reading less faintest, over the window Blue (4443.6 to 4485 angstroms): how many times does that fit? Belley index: 0.26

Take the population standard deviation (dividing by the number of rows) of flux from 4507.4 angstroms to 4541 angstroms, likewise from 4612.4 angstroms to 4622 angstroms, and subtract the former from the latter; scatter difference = -0.50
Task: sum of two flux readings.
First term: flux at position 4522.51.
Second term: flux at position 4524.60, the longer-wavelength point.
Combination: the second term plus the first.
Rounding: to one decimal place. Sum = 18.6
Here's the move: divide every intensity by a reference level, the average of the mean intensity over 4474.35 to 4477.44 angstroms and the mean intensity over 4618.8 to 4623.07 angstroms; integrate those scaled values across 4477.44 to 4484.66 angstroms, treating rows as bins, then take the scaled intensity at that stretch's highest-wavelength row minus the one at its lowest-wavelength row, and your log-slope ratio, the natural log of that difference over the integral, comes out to -3.6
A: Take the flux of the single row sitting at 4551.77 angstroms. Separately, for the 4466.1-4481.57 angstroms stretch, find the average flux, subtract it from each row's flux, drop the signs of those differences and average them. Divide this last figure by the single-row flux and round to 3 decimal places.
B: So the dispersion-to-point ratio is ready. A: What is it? 0.044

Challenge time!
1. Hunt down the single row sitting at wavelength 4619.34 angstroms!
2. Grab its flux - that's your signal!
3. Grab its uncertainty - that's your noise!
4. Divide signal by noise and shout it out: 15.6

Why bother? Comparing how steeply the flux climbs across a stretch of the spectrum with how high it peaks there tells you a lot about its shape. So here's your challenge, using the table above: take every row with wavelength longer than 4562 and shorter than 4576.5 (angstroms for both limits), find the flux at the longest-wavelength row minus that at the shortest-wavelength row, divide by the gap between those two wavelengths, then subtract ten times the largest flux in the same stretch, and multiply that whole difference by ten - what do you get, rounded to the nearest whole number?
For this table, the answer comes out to -1169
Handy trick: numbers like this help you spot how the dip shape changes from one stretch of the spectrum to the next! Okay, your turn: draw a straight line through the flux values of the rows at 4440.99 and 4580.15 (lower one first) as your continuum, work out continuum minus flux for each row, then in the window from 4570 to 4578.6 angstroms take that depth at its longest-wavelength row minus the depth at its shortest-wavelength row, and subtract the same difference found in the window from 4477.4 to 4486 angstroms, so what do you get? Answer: -1.9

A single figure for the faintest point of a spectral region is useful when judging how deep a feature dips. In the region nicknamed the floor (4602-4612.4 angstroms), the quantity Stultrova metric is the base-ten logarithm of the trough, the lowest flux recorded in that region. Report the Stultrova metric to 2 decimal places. 1.00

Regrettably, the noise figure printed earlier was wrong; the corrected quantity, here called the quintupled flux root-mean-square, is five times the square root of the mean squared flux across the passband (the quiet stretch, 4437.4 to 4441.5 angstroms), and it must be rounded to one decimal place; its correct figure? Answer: 46.4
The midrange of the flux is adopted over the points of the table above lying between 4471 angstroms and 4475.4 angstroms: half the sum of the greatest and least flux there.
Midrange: 10.3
